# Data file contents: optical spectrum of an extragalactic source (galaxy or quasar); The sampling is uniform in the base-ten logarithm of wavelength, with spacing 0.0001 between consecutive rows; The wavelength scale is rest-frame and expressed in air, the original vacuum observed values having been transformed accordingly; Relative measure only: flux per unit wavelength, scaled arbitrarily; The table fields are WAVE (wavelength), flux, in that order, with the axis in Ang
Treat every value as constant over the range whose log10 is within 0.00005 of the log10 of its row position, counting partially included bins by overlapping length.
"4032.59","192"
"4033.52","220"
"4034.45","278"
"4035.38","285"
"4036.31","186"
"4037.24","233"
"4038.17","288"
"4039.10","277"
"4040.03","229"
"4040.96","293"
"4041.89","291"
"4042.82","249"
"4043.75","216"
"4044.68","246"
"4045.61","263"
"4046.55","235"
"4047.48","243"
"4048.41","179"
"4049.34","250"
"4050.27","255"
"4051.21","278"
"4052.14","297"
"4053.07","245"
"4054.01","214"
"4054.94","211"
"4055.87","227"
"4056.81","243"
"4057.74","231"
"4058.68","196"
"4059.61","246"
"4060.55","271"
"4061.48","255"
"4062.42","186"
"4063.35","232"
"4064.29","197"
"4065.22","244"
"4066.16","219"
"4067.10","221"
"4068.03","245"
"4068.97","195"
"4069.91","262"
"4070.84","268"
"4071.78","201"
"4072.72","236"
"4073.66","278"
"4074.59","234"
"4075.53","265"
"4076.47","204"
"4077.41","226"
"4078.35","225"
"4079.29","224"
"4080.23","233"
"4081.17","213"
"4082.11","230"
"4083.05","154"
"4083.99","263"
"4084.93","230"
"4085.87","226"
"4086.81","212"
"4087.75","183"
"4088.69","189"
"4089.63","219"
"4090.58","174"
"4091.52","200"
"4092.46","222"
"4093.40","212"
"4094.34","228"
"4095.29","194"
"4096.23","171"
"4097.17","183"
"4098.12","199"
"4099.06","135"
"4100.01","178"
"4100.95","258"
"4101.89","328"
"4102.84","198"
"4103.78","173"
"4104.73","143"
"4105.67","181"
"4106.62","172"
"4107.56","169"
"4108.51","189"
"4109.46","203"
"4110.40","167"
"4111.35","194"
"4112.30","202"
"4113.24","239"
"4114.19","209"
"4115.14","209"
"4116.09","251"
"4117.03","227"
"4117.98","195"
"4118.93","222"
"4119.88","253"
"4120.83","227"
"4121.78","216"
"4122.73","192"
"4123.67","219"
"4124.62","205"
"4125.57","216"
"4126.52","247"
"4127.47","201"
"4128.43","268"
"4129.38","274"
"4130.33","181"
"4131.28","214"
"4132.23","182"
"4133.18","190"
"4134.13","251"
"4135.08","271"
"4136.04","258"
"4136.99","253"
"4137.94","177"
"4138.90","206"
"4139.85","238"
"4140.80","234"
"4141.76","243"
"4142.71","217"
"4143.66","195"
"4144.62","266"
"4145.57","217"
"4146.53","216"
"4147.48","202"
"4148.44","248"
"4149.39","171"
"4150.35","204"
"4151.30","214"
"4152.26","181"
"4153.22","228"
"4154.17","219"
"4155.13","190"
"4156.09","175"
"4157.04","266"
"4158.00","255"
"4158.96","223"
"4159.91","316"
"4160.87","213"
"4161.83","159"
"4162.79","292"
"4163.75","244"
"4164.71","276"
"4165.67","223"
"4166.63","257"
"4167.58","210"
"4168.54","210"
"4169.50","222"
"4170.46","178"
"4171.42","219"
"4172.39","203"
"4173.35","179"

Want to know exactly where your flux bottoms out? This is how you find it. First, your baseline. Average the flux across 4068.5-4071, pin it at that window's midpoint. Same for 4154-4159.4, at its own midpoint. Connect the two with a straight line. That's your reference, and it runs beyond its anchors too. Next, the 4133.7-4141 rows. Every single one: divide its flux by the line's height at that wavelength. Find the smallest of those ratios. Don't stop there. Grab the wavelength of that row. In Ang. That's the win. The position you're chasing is 4137.94 Ang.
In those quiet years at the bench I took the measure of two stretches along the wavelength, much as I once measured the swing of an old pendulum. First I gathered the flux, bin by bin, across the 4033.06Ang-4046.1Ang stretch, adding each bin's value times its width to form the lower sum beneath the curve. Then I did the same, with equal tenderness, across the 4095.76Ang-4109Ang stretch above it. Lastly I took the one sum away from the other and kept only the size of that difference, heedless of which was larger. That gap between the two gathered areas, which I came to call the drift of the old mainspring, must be 777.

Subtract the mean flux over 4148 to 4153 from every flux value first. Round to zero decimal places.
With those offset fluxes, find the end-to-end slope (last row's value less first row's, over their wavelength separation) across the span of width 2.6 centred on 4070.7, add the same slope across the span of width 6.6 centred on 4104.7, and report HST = -61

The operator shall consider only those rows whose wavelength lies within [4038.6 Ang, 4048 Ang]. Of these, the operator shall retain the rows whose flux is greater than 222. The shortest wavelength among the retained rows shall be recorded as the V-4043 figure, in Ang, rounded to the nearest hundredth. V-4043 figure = 4039.10 Ang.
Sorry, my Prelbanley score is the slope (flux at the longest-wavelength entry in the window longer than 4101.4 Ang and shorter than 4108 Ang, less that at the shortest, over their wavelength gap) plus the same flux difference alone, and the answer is -187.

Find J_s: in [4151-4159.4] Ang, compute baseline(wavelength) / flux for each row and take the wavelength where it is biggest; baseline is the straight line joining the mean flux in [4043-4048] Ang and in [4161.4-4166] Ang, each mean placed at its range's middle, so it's 4156.09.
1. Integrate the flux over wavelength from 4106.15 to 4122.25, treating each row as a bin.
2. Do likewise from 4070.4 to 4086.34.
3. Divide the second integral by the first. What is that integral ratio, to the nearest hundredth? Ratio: 1.09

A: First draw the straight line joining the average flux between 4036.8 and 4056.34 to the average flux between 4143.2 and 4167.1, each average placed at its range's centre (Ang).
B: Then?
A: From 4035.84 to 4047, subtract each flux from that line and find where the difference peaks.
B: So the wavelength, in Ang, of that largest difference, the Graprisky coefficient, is 4036.31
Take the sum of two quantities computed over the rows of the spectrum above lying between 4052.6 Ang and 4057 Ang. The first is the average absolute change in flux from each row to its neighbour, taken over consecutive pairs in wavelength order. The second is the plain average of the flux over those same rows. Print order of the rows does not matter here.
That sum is 244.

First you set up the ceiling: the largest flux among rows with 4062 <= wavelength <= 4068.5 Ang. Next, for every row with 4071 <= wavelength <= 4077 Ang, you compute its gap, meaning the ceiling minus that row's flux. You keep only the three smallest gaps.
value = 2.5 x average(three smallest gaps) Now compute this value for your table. -37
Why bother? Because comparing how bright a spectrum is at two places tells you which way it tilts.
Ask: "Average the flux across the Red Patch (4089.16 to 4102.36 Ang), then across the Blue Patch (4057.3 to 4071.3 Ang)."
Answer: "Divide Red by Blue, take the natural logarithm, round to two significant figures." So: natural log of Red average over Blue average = -0.11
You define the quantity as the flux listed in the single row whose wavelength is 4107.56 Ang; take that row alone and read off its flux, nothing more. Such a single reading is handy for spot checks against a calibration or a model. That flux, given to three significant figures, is 169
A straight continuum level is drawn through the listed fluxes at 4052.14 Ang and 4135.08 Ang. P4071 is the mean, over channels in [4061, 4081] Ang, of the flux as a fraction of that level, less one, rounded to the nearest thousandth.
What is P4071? -0.207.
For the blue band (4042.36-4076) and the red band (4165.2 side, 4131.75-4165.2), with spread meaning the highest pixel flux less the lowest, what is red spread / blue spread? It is 1.33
